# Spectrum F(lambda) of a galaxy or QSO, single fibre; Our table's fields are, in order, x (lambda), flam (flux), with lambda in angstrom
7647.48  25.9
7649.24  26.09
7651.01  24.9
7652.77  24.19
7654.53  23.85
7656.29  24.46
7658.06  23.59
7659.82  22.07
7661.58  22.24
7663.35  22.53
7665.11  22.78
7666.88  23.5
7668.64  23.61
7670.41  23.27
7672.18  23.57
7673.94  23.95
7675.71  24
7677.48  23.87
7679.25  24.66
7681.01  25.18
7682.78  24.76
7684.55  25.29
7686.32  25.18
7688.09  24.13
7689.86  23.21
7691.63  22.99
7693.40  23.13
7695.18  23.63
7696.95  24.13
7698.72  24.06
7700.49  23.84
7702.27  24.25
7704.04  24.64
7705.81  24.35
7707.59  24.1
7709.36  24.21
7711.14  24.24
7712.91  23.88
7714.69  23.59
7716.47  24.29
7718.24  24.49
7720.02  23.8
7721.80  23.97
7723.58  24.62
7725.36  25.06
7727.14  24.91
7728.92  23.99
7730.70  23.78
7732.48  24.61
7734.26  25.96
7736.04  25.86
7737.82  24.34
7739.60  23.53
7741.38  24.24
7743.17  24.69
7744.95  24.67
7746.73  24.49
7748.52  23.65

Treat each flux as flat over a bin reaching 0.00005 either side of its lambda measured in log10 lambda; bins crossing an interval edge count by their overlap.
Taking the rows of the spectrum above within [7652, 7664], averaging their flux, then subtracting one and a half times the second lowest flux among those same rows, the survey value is -10.1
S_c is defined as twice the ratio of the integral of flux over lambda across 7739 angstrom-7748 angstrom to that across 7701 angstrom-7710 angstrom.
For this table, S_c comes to 2.0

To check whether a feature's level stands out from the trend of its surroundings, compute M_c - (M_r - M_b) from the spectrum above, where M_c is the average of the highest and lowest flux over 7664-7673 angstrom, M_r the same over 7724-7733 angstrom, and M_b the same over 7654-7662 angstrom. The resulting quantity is 22.0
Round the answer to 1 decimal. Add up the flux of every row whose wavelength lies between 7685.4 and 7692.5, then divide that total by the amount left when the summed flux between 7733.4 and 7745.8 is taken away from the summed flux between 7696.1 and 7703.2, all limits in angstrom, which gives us -1.2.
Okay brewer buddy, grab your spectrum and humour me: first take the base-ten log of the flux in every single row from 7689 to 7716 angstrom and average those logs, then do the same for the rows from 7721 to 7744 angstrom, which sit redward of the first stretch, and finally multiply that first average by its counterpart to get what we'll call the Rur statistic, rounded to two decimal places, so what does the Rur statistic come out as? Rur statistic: 1.92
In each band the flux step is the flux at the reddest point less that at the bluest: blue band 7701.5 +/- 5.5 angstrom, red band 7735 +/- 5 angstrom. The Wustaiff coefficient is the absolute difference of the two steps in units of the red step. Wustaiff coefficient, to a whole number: -2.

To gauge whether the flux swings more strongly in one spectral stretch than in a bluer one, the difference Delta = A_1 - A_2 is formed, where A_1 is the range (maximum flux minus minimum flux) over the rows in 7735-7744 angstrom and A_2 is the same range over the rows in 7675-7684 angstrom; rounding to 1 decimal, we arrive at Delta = 1.0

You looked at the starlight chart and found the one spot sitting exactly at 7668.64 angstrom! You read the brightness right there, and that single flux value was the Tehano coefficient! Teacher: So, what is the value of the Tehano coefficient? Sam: 23.61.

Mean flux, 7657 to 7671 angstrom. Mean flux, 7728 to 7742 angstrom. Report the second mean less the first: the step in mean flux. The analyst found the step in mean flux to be 1.6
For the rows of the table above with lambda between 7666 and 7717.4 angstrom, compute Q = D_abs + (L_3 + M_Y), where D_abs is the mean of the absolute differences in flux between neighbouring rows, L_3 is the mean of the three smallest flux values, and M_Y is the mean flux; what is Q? 47.5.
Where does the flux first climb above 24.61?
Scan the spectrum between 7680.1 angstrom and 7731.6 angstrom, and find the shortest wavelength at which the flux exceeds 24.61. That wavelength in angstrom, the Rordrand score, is 7681.01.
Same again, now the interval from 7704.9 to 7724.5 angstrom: 7723.58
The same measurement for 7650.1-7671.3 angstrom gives 7651.01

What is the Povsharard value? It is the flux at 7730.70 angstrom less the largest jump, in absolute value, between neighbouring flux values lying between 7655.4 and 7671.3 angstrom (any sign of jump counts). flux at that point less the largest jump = 22.3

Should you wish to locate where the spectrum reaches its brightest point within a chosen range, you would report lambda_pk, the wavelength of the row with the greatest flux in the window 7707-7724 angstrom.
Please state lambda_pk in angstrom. 7723.58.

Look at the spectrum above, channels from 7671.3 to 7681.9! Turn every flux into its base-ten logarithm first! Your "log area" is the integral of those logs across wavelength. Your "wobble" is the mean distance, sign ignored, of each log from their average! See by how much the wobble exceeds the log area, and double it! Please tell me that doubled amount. -29.3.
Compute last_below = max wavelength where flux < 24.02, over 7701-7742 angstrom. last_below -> 7739.60 angstrom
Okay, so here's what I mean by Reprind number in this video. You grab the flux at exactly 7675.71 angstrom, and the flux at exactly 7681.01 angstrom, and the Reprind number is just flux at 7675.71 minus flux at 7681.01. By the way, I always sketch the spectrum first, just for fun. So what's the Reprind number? -1.2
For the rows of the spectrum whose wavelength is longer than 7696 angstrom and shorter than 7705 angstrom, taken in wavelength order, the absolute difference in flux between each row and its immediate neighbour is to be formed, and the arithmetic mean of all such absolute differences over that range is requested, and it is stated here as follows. 0.27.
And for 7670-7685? 0.39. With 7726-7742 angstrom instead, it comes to 0.81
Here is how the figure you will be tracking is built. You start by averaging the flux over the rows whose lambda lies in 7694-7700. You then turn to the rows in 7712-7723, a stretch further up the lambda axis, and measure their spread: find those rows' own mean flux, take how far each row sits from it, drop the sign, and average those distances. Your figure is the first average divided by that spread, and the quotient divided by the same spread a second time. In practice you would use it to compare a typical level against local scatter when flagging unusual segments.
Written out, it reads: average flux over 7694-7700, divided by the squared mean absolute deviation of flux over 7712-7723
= 360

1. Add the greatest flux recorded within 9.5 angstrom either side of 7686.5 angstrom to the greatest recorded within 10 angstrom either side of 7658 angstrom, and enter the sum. 51.4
